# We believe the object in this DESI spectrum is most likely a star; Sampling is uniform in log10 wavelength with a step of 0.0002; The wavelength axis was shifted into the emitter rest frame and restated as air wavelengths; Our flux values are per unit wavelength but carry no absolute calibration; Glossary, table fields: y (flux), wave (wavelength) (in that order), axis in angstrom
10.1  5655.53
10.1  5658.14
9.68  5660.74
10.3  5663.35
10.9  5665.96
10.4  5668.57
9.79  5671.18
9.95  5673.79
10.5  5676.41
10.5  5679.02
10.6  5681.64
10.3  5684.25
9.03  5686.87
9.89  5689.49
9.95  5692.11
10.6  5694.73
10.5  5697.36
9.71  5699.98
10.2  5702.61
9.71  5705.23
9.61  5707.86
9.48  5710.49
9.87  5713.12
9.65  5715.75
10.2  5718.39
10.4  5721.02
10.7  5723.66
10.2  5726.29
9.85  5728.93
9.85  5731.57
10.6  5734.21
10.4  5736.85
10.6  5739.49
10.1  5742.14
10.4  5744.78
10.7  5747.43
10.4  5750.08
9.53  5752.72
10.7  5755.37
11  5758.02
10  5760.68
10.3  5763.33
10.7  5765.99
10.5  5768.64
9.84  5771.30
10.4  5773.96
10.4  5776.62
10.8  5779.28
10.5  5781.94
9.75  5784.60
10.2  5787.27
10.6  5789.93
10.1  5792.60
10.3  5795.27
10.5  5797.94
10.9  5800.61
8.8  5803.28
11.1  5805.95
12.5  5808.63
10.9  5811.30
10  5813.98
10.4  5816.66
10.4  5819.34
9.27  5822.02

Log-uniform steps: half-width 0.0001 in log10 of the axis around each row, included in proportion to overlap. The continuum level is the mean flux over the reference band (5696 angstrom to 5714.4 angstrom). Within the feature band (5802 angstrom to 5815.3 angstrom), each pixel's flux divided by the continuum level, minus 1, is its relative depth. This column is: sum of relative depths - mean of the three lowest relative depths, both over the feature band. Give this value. 0.40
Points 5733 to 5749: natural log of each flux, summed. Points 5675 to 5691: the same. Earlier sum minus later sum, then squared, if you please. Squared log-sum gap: 0.040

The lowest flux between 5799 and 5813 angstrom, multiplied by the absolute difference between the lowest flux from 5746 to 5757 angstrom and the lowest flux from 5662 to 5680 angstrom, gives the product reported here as 2.3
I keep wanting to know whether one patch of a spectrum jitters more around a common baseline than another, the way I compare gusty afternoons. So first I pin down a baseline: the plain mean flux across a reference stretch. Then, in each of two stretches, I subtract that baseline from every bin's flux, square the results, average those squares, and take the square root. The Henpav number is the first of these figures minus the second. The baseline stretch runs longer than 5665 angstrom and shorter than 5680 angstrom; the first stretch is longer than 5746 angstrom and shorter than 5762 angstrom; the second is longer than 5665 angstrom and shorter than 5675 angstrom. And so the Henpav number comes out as 0.06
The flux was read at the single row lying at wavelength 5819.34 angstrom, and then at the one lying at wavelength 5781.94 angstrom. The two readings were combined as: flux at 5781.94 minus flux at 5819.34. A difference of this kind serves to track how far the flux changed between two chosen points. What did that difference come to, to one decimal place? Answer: 0.1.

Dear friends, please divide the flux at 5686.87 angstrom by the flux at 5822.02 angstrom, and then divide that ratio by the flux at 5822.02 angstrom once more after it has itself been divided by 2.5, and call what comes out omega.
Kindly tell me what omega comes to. 0.263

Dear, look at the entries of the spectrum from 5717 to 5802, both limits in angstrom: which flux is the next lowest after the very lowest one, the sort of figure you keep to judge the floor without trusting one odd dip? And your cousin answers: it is 9.75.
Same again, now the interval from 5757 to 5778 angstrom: 10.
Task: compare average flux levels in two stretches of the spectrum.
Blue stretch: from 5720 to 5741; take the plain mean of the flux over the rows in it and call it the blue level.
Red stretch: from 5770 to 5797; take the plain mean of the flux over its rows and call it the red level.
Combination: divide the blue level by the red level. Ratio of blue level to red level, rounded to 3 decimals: 1.003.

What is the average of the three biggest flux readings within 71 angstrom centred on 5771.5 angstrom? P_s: 11.0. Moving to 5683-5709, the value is 10.5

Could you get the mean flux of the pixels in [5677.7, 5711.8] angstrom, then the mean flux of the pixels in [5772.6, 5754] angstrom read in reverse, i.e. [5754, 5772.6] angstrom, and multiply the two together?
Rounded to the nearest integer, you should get 104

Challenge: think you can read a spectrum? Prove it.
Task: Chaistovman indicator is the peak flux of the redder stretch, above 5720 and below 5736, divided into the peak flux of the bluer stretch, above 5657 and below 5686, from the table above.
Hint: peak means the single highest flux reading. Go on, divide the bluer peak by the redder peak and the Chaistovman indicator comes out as 1.02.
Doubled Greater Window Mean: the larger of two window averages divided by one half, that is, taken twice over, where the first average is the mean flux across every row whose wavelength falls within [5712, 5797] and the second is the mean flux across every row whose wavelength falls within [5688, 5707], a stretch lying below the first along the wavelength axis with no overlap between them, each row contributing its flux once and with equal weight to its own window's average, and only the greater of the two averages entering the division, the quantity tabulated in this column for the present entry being 20.60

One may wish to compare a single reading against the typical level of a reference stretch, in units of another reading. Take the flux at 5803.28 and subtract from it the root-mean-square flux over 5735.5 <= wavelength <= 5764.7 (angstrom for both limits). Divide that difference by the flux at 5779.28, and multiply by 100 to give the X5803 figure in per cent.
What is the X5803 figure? -15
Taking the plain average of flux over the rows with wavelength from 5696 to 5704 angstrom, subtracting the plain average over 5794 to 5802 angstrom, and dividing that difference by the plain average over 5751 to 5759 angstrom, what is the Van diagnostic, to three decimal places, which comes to -0.041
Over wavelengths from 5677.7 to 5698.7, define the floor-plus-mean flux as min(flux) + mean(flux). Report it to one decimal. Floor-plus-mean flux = 19.2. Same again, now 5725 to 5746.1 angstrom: 20.1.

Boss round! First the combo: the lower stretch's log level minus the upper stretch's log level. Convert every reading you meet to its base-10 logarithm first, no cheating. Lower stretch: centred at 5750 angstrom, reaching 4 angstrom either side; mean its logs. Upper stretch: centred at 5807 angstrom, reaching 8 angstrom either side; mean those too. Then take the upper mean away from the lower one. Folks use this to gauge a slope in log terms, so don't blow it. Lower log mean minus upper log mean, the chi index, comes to -0.018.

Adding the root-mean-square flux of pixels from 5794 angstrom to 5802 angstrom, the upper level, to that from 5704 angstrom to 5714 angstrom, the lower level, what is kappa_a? 20.2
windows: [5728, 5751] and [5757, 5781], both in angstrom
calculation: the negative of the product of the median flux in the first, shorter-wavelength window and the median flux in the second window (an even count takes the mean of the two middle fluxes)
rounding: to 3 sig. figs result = -108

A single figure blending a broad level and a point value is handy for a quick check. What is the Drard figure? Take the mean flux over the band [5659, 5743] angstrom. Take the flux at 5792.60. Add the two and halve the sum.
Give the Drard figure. 10.1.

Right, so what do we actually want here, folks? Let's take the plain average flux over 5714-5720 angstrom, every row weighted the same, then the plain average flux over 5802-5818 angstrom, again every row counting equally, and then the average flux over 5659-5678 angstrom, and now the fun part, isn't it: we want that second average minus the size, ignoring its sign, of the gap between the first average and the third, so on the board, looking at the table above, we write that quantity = 10.3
